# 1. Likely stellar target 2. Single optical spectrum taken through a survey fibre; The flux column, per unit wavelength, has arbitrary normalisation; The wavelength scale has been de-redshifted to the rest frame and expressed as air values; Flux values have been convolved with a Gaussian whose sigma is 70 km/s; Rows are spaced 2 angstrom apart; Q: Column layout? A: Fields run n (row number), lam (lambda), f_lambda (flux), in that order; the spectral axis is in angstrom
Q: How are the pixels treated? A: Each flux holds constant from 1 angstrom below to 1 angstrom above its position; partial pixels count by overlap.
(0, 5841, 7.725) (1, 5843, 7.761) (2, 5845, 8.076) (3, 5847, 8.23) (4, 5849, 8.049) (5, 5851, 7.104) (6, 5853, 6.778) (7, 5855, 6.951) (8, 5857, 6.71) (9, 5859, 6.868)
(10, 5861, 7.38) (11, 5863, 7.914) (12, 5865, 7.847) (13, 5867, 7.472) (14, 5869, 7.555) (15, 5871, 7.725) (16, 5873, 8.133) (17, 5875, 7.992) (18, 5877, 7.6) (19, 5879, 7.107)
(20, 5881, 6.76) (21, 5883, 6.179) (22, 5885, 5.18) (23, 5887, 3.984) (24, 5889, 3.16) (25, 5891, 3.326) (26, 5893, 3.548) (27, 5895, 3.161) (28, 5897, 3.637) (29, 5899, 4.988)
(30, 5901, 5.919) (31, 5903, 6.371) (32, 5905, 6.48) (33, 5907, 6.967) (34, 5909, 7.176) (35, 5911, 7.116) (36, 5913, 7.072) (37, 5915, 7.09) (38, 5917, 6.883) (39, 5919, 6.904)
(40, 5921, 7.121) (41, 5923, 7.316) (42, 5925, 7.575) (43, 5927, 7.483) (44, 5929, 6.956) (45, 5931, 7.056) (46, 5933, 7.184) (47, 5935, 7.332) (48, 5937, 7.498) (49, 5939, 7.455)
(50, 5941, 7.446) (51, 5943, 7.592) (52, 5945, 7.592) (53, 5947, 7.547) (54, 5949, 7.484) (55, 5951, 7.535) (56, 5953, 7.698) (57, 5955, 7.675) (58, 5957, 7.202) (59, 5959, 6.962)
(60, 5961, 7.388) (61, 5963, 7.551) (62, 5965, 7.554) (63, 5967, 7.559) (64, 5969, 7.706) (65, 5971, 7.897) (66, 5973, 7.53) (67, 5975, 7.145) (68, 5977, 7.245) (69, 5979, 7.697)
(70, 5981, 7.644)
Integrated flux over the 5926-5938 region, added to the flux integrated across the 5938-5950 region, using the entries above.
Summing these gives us 177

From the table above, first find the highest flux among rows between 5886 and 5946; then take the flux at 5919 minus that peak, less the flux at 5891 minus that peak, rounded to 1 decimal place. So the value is 3.6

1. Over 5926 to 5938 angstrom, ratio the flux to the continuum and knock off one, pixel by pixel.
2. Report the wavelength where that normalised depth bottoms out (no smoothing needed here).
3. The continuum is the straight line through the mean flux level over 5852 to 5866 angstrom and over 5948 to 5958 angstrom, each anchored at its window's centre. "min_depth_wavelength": 5929 angstrom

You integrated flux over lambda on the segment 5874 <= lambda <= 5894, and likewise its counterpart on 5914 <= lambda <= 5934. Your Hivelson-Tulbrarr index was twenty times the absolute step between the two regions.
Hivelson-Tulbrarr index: 669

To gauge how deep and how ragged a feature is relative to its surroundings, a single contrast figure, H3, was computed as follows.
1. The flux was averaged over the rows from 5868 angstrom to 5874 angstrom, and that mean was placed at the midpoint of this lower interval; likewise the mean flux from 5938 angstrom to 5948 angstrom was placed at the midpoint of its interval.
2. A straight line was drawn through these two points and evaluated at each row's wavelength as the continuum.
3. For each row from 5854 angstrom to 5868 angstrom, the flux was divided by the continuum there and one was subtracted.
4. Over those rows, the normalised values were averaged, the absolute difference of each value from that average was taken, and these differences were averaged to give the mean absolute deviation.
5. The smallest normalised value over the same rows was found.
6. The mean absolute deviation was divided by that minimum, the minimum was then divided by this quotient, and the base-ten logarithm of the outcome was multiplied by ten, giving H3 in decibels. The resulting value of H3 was -3.9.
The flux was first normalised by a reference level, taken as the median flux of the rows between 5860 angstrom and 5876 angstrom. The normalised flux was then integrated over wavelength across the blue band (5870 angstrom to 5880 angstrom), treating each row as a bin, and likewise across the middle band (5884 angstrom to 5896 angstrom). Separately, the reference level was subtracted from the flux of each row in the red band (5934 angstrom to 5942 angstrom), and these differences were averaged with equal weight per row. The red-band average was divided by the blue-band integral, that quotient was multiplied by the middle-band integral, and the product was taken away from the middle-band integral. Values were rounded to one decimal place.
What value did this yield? 5.9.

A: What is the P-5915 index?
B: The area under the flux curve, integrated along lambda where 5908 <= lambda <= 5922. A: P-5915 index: 99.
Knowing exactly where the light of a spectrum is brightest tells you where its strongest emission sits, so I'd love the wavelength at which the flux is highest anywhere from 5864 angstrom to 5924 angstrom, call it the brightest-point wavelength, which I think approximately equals 5873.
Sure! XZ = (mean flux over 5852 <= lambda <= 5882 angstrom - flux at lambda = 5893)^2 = 15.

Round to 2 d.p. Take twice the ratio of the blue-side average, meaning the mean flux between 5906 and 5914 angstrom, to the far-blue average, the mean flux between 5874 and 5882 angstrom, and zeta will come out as 1.92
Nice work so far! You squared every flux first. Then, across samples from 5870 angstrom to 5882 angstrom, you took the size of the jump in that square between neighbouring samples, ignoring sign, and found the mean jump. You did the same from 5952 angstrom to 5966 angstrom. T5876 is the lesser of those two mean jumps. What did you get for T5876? 3.2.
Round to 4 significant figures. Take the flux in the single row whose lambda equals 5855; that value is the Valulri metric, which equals 6.951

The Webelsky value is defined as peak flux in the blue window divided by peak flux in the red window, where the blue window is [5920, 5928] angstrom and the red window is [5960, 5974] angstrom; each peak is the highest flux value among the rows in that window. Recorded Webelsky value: 0.96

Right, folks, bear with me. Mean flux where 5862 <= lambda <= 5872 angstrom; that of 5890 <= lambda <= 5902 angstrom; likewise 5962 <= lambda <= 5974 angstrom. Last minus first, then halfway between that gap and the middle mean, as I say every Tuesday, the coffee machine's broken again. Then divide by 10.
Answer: 0.20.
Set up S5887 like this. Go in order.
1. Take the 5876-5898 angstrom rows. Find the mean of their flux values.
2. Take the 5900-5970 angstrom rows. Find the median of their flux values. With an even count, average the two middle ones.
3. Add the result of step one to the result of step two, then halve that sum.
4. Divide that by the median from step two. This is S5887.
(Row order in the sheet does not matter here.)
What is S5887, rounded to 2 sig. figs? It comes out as 0.83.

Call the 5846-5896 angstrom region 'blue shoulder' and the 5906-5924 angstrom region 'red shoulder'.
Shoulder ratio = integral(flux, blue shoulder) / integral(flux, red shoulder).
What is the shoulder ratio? 2.6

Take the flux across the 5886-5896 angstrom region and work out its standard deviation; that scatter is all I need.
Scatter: 0.3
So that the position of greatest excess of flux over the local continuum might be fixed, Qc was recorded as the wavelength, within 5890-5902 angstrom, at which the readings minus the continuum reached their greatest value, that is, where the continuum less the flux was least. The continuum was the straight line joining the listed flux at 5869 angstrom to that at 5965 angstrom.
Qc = 5901 angstrom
